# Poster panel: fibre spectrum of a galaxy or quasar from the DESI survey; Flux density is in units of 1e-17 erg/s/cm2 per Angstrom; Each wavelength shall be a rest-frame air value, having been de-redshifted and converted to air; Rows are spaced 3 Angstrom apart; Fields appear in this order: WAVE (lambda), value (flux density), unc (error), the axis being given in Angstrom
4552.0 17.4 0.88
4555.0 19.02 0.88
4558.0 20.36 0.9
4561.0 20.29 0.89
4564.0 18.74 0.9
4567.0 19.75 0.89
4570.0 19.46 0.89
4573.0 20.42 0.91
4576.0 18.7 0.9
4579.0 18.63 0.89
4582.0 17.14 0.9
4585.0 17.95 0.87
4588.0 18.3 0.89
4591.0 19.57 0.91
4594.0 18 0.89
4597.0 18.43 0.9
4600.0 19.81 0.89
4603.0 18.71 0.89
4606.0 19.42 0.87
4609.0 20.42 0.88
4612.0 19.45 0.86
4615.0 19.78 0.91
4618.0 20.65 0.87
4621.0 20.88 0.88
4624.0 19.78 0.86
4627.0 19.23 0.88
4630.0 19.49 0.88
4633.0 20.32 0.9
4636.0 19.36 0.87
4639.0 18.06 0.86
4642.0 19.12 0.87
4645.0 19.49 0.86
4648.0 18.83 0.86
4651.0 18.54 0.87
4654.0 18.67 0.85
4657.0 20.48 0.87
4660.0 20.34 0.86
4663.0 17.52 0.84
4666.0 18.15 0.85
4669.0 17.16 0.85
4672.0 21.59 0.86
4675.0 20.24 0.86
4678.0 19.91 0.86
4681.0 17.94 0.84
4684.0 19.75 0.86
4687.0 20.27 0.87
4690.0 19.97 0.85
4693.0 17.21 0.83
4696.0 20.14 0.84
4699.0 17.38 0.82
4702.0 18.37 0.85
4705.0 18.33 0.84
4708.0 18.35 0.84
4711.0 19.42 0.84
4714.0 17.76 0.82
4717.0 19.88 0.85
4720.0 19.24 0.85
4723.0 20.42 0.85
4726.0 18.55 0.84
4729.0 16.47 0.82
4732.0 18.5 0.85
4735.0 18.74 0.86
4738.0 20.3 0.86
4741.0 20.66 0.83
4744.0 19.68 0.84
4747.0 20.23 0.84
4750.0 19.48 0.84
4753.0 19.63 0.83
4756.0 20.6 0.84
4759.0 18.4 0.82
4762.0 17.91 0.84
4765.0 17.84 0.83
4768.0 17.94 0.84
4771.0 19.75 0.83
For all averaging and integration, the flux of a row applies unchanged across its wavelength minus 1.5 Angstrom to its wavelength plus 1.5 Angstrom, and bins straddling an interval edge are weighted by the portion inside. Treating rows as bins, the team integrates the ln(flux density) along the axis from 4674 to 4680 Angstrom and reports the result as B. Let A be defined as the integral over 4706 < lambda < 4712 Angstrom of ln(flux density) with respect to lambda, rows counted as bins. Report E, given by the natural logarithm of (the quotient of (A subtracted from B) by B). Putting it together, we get -4.0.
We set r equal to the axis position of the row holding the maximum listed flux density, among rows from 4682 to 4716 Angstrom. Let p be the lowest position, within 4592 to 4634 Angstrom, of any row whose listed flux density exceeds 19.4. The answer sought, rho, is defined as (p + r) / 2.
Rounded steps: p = 4600.0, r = 4687.0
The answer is 4643.5 Angstrom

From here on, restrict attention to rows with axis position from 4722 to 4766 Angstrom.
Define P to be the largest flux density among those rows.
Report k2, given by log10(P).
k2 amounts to 1.32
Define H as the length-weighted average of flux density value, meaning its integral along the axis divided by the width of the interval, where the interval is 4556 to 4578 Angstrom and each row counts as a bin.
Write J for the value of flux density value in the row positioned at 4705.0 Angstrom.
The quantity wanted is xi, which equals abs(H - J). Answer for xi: 1.3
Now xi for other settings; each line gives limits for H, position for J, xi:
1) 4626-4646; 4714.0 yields 1.5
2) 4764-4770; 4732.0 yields 0.5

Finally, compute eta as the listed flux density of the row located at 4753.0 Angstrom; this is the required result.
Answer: 19.63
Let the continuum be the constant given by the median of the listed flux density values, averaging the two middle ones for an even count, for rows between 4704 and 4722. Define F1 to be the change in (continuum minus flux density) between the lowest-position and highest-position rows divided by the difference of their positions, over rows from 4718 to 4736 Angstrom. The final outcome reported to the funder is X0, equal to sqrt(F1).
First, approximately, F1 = 0.03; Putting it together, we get 0.18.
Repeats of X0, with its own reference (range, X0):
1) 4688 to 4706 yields 0.33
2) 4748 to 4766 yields 0.33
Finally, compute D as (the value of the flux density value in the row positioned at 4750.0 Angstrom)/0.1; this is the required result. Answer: 195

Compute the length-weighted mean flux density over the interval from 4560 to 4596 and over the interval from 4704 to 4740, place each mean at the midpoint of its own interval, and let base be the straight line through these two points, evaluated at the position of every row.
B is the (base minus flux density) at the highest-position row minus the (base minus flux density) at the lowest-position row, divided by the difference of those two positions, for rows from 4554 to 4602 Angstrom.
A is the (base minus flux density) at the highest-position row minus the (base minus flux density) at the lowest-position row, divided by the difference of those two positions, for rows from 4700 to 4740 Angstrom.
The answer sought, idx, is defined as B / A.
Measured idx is 0.3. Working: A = -0.05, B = -0.02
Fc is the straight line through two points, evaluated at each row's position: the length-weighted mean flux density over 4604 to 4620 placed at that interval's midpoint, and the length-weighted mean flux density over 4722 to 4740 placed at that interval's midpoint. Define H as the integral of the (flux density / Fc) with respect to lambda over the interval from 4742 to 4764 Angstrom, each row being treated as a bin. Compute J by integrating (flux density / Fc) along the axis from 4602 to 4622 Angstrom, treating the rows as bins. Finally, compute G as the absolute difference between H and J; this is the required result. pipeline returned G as 2.9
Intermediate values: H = 22.9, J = 20.0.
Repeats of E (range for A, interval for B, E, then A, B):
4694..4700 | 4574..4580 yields -6.2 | 17.6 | 17.61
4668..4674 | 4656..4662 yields -4.5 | 17.8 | 18.02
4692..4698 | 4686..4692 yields -3.9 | 17.5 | 17.93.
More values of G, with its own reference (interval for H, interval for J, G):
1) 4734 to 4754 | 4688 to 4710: 0.2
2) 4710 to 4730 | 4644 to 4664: 0.3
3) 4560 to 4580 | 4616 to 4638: 3.0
